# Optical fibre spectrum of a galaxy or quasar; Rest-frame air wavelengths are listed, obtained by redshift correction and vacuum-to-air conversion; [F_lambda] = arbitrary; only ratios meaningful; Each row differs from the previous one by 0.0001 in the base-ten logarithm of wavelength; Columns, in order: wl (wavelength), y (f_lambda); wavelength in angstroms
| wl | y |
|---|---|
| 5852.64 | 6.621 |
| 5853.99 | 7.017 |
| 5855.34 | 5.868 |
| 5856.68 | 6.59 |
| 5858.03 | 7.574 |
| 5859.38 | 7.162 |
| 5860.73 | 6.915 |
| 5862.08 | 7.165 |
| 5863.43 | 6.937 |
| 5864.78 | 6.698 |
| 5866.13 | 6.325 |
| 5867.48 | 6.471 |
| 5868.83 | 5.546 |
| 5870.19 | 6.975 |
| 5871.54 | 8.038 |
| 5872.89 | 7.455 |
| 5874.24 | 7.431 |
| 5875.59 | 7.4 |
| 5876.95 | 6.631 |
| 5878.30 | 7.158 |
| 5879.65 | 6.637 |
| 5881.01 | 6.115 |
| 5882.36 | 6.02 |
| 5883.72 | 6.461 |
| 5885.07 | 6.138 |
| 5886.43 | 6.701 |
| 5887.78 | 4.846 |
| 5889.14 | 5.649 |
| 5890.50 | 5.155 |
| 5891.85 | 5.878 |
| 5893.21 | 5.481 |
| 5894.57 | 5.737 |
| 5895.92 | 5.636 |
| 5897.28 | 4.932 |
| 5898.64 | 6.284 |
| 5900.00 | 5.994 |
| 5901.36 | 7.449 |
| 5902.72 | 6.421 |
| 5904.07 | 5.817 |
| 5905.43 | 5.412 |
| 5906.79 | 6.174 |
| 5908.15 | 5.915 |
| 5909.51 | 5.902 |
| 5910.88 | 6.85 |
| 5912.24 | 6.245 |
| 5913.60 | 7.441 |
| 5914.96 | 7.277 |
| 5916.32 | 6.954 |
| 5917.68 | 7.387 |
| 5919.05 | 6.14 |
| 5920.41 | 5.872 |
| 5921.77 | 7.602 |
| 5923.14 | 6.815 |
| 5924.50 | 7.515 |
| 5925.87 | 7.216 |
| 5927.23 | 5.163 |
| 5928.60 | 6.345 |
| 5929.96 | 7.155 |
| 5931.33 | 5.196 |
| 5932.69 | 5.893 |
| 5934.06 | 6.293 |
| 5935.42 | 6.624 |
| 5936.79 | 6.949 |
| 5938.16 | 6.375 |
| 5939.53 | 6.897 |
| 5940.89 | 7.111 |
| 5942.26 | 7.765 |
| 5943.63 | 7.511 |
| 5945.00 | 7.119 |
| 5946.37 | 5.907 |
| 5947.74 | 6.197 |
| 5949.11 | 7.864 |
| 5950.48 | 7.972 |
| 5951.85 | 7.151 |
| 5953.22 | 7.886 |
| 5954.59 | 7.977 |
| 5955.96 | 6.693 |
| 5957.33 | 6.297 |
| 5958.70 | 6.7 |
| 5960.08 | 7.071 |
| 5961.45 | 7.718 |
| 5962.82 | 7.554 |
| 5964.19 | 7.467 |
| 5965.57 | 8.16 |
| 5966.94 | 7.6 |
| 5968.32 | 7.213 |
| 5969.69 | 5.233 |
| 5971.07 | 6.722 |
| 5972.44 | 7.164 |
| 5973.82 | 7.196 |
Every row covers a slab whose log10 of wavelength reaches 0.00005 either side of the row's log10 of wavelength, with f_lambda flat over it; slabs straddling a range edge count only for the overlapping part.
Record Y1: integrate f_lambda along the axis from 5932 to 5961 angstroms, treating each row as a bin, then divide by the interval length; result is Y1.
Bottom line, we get 6.97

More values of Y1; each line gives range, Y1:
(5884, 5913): 5.95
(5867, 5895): 6.38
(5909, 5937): 6.61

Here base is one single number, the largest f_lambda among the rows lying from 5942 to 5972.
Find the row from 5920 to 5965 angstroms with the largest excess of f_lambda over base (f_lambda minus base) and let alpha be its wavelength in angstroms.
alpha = 5954.59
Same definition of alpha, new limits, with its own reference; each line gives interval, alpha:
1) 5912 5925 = 5921.77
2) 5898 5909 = 5901.36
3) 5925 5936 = 5925.87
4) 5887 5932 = 5921.77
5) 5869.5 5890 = 5871.54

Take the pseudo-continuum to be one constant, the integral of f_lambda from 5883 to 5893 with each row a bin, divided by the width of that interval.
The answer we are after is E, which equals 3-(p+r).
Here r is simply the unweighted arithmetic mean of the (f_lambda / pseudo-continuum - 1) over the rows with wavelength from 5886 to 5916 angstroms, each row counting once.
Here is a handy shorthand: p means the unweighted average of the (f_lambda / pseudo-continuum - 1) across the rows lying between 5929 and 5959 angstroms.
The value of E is 2.77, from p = 0.18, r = 0.04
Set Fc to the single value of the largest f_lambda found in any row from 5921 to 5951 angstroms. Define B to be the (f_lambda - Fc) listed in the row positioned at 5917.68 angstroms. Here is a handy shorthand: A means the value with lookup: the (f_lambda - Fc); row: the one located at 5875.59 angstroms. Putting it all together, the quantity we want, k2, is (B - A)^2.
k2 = 0.0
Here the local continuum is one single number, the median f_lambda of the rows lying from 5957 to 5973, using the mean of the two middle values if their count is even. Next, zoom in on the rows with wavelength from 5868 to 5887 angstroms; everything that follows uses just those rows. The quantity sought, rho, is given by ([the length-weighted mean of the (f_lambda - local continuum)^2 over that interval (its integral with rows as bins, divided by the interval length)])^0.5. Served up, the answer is 0.79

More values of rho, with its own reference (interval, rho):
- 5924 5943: 0.96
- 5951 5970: 0.70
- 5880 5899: 1.50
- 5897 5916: 1.10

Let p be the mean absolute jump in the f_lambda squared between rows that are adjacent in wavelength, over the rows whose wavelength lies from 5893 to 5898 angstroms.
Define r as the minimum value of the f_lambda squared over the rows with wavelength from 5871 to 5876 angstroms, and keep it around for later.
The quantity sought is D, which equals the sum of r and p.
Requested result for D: 59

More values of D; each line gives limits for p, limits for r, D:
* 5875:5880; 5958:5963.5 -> 53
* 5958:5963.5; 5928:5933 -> 33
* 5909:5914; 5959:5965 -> 62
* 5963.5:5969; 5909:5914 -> 43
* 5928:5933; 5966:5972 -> 42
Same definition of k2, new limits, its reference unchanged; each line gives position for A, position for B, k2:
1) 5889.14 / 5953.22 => 5.0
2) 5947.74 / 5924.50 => 1.7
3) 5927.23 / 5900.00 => 0.7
